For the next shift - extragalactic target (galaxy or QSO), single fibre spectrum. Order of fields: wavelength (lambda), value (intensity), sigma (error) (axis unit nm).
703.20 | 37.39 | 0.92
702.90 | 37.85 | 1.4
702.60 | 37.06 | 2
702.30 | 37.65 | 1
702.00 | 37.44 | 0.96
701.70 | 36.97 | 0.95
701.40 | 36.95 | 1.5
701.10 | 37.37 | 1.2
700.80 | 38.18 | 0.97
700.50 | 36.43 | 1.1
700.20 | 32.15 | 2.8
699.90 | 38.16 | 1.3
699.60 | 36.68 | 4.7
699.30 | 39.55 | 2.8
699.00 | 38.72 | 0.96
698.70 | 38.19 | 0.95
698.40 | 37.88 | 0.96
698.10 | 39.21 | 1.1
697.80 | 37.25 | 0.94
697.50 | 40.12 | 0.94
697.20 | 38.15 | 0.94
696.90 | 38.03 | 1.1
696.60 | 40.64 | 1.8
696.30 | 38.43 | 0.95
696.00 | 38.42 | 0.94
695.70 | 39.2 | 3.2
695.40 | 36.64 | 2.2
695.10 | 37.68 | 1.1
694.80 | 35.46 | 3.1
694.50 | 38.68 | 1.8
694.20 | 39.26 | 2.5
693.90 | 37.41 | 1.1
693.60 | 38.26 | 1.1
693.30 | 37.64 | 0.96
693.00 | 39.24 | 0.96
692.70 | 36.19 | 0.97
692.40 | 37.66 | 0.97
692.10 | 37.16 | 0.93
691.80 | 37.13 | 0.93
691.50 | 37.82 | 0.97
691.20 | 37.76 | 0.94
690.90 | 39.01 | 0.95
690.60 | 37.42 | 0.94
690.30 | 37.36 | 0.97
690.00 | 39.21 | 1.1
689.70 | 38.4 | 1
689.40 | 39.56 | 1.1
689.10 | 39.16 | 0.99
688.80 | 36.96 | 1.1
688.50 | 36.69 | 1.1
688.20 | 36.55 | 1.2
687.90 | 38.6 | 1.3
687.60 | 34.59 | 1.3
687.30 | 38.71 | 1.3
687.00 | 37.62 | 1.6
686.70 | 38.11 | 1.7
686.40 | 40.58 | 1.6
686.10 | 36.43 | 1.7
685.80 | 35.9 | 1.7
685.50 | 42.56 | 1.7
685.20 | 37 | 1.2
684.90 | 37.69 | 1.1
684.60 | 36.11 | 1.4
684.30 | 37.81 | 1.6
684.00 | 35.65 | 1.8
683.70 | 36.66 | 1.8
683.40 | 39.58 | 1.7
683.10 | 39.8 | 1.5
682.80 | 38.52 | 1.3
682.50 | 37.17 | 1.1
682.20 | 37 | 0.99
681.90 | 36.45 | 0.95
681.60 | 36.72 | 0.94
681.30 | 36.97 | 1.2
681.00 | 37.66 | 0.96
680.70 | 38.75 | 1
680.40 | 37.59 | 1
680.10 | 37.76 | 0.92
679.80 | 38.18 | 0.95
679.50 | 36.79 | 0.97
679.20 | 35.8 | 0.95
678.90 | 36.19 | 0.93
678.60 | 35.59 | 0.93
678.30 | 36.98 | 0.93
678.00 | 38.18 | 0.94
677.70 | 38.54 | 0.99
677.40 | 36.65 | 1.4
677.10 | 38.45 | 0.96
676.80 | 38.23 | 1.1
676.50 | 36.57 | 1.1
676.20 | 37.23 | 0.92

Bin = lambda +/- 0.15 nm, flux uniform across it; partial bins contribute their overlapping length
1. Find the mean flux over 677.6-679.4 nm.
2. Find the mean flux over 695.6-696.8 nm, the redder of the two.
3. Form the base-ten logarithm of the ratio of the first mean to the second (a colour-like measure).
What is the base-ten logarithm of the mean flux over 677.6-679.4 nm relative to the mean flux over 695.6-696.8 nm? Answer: -0.026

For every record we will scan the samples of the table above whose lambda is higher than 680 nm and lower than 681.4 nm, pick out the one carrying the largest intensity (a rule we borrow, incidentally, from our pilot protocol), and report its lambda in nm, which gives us 680.70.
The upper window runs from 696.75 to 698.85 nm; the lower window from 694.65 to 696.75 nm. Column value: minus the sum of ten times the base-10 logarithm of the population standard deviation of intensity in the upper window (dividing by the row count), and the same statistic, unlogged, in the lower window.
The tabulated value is -1.0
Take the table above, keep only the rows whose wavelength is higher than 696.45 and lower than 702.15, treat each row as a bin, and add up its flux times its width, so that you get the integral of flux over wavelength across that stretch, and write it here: 215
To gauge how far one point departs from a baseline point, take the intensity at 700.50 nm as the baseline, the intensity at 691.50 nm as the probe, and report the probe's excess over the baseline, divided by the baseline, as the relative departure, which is 0.038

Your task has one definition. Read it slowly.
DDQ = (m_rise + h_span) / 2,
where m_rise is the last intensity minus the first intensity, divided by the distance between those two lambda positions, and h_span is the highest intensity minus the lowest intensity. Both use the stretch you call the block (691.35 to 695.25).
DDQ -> 1.9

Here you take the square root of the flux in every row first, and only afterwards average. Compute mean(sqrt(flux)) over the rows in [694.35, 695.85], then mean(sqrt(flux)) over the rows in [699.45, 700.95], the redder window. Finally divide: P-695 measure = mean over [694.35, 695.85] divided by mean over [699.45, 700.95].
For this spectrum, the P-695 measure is 1.02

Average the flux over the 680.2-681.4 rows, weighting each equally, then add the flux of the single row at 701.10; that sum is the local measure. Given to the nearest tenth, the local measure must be 75.1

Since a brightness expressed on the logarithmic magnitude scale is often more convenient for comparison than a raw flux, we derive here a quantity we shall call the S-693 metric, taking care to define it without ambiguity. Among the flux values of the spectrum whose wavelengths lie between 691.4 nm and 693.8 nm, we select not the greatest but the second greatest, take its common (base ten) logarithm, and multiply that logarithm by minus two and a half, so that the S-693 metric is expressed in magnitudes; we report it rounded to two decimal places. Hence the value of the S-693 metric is -3.96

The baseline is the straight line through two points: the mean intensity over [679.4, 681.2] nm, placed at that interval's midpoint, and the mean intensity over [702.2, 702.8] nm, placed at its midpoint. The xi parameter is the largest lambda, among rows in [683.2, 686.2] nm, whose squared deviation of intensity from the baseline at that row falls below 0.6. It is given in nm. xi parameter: 685.20 nm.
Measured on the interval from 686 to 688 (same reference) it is 687.00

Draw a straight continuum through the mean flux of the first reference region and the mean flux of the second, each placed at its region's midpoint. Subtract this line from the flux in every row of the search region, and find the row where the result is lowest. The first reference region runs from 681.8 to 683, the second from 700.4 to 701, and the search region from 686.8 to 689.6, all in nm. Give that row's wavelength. 687.60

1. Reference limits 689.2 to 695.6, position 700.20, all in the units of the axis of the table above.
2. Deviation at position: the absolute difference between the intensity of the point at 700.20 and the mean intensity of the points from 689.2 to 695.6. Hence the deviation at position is 5.7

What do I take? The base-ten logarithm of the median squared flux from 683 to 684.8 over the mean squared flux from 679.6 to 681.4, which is -0.013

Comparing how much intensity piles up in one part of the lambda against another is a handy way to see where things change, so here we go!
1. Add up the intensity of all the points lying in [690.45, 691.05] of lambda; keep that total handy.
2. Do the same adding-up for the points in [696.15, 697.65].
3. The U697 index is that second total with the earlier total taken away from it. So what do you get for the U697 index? 119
